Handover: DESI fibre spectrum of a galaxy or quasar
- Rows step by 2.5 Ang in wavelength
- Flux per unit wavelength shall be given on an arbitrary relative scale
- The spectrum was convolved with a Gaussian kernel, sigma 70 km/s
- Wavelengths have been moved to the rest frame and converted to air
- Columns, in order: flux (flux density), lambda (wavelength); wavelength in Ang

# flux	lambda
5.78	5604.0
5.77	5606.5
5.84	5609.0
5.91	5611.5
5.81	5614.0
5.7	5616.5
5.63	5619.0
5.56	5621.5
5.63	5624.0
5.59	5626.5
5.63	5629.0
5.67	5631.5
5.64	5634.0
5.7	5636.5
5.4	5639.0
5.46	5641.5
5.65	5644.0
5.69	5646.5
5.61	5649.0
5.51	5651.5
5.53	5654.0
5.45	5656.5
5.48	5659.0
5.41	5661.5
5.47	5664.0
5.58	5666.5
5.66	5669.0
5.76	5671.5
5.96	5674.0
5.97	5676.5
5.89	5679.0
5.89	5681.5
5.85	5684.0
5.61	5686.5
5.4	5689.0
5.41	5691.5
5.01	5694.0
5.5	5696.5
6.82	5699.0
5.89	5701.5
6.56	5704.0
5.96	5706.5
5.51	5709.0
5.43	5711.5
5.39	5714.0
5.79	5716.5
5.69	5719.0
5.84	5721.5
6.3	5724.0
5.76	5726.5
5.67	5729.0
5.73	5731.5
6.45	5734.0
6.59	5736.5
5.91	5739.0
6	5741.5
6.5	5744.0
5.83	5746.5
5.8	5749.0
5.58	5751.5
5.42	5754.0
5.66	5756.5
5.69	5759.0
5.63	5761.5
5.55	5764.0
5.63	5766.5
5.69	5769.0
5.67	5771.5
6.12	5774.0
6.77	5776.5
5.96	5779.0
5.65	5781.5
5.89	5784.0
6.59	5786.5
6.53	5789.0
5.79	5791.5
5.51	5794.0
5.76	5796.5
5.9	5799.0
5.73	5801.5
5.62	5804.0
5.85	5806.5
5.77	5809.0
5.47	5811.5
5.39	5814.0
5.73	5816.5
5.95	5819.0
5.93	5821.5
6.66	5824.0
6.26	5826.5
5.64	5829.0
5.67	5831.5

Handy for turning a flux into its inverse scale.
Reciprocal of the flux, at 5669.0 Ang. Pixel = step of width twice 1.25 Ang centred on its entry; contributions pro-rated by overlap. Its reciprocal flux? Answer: 0.177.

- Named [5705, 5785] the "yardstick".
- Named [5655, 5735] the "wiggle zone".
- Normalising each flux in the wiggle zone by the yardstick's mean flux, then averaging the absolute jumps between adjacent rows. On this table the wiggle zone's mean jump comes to 0.048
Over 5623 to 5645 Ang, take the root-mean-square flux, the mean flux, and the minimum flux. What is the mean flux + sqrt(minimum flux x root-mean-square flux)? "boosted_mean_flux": 11.1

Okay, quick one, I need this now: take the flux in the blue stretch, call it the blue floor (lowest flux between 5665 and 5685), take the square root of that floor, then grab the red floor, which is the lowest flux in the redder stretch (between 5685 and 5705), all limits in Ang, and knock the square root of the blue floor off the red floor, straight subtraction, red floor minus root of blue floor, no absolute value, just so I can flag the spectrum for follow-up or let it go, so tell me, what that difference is 2.65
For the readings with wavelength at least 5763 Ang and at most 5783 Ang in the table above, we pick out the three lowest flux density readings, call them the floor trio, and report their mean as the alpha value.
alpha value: 5.61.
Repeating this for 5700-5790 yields 5.41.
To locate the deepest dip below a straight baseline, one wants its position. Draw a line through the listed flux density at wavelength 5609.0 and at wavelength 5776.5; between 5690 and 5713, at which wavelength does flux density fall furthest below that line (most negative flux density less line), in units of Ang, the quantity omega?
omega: 5694.0 Ang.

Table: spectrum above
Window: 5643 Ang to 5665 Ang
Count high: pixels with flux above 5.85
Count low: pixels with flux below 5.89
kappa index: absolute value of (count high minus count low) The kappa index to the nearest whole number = 9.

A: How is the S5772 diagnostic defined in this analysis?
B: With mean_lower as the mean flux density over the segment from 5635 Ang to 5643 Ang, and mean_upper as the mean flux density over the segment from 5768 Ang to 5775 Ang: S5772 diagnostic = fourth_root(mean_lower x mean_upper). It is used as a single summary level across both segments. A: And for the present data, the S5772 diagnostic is 2.38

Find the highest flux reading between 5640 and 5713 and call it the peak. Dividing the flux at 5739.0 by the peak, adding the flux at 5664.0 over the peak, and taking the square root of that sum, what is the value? 1.29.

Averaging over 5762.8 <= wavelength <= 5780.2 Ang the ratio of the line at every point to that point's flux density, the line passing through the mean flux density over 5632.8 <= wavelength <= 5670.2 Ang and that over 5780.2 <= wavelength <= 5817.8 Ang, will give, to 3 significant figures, 0.979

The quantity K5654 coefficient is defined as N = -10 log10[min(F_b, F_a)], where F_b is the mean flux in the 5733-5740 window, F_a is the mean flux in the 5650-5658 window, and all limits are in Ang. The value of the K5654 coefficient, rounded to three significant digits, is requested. -7.40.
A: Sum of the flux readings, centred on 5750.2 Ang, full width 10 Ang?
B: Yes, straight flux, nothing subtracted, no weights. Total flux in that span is 22.6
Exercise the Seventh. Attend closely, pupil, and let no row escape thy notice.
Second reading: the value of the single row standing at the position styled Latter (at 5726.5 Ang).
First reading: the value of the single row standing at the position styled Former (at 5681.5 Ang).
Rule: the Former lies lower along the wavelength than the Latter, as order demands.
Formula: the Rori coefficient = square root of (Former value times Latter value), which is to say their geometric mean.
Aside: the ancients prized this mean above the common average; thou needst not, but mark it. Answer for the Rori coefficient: 5.8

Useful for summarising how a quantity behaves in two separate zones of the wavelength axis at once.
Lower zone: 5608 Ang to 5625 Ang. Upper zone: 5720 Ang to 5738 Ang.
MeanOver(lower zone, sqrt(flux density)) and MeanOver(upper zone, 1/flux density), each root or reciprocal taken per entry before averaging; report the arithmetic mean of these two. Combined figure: 1.28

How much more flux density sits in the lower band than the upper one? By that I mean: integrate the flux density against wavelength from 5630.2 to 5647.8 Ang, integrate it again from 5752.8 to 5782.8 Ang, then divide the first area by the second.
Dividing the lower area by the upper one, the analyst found 0.6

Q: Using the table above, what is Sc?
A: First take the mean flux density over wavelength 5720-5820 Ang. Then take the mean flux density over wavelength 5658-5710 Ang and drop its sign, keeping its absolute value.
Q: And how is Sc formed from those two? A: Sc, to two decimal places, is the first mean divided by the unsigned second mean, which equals 1.02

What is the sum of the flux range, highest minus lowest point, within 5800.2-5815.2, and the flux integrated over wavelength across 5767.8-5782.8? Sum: 90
